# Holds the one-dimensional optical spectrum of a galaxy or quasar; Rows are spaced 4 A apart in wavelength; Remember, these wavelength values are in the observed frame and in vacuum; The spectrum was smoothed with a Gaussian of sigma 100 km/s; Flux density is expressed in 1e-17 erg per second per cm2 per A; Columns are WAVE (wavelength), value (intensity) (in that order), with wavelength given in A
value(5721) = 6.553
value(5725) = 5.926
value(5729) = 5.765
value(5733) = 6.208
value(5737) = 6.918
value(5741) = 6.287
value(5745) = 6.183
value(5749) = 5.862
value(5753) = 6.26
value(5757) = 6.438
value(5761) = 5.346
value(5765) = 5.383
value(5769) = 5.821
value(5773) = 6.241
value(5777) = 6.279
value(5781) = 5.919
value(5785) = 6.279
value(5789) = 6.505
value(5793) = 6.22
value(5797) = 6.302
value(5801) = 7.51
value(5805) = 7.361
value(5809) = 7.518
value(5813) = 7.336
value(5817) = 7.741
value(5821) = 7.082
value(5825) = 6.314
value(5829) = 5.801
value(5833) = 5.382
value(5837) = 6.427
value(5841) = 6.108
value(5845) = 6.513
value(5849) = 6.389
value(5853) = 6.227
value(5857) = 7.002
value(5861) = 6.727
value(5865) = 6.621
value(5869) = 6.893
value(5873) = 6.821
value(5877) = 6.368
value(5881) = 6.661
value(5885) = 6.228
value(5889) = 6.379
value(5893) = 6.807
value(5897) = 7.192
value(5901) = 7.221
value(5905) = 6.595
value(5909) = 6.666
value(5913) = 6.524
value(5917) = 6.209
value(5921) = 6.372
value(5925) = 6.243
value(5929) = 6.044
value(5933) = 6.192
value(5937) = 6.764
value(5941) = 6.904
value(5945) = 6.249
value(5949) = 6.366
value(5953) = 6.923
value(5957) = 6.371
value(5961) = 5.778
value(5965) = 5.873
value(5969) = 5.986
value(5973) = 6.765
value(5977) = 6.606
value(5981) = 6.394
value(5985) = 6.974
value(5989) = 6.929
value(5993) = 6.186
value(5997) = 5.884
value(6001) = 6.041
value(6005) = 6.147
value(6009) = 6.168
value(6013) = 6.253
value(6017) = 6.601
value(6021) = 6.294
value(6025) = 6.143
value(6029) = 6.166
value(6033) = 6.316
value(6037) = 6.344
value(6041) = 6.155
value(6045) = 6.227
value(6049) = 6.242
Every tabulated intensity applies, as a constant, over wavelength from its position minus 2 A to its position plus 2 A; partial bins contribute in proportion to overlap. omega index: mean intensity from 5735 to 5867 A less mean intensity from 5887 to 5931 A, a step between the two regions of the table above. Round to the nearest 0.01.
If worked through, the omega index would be -0.13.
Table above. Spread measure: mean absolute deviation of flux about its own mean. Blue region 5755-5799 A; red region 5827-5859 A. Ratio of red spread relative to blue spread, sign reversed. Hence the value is -1.1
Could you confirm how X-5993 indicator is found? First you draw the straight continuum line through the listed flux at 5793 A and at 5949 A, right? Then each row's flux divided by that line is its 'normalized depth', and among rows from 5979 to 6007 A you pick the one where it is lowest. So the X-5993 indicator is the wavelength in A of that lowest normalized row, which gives 5997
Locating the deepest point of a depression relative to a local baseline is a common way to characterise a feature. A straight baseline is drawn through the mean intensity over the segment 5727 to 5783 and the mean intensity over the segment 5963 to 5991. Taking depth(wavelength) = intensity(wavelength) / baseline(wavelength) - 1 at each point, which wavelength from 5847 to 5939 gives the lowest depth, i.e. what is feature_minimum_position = 5929 A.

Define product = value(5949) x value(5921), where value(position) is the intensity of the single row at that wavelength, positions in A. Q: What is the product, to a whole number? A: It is 41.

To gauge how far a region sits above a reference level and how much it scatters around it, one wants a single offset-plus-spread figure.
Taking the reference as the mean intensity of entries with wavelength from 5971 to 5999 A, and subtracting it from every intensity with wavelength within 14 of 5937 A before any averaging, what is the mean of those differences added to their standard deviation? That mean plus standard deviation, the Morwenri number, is 0.2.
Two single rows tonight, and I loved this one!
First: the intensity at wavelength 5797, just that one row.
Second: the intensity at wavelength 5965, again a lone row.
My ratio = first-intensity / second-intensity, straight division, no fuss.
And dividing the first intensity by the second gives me 1.07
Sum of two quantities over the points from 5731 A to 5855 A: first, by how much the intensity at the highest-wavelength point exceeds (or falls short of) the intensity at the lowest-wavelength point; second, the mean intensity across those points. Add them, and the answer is 6.4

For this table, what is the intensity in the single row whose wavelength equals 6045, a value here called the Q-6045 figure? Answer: 6.227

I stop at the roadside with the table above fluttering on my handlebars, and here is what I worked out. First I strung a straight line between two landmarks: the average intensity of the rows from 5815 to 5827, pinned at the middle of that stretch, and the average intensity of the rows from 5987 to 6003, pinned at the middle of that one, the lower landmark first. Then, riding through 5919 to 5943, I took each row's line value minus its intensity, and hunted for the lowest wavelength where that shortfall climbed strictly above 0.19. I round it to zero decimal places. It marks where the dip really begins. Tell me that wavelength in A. 5921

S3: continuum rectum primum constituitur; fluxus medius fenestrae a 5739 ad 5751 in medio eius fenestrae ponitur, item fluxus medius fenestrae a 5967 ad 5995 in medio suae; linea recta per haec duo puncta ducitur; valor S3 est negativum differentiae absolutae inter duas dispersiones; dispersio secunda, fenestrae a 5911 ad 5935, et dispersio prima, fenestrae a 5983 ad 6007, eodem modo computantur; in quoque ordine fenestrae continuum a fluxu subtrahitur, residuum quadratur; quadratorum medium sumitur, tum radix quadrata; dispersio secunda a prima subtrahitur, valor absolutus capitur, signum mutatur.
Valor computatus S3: -0.25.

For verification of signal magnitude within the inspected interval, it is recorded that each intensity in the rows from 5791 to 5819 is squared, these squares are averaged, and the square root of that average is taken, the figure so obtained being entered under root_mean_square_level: 7.16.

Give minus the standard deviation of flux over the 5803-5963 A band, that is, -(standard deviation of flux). -0.49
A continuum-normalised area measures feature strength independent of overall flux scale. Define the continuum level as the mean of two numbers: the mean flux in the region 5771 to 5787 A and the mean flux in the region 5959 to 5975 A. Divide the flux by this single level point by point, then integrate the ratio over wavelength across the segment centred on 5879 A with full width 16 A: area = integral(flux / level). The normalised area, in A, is 17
